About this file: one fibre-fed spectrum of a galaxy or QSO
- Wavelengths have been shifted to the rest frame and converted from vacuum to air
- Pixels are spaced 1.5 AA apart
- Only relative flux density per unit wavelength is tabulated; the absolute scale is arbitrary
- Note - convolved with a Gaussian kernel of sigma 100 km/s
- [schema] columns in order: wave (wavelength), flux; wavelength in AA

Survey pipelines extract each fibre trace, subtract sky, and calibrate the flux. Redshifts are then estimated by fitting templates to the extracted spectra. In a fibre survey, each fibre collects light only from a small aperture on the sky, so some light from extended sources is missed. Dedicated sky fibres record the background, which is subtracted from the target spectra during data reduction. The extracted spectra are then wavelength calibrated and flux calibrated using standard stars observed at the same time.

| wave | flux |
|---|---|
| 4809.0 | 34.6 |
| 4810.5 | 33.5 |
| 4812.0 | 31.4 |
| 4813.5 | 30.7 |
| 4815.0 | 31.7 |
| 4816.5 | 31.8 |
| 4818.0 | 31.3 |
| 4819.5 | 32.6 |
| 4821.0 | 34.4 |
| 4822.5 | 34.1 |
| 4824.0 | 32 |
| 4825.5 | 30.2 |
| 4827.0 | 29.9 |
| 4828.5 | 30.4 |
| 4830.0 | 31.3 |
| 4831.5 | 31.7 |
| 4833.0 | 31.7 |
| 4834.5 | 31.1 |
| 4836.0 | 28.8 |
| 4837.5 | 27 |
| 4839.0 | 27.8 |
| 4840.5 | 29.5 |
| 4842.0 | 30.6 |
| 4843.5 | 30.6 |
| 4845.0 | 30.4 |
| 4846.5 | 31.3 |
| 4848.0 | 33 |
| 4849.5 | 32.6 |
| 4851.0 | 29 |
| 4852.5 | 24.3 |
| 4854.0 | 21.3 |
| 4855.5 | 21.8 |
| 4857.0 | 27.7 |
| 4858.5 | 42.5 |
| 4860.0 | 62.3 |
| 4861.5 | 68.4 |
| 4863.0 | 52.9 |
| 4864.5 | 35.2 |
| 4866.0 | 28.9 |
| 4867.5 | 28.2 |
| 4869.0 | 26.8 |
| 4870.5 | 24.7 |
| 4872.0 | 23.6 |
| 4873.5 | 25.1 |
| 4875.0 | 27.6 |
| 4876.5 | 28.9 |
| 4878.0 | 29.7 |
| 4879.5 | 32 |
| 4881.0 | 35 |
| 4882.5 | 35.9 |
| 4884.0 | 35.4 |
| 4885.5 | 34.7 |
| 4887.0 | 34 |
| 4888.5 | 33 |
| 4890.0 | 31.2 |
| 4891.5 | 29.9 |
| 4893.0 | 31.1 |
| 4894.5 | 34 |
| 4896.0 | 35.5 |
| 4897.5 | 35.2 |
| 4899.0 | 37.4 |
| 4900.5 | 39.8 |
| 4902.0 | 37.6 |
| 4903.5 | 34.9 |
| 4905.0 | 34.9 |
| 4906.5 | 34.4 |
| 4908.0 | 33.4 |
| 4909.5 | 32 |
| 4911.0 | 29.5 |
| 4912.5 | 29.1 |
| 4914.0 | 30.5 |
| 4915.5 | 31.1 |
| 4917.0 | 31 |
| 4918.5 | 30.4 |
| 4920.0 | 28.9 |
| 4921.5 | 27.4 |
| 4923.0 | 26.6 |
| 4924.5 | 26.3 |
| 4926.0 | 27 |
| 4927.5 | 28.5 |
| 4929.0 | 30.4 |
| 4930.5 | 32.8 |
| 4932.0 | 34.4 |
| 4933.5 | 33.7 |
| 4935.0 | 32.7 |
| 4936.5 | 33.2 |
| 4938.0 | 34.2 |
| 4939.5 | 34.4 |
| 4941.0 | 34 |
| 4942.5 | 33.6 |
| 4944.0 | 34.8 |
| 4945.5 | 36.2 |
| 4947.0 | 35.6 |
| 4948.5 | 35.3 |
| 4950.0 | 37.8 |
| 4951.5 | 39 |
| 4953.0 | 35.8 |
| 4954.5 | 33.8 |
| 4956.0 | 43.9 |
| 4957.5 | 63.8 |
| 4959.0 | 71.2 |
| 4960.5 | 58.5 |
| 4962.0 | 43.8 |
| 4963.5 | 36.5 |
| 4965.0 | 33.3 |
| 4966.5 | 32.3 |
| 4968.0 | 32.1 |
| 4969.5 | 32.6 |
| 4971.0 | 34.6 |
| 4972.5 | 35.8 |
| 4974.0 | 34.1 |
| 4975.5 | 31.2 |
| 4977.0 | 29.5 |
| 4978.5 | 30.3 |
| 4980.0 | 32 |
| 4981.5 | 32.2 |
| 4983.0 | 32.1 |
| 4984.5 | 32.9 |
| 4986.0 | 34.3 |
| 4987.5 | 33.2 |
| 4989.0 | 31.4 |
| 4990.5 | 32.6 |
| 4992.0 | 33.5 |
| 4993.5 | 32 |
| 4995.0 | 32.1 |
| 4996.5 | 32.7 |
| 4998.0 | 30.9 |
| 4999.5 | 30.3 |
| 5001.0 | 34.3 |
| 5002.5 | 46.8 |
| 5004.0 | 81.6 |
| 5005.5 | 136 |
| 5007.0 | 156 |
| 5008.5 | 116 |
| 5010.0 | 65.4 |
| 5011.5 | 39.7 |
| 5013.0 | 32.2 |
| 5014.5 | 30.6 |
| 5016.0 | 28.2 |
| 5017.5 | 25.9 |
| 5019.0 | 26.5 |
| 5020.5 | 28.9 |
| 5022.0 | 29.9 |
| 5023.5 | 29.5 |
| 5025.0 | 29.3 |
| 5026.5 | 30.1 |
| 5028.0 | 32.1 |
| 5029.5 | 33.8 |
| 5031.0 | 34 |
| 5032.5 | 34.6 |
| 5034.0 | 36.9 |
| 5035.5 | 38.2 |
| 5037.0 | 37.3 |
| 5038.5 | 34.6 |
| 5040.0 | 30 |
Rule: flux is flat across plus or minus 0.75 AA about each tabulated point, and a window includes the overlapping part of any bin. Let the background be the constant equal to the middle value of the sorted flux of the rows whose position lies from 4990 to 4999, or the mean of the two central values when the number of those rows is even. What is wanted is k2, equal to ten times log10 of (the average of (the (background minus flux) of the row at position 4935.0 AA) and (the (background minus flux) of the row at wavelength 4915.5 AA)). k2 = -3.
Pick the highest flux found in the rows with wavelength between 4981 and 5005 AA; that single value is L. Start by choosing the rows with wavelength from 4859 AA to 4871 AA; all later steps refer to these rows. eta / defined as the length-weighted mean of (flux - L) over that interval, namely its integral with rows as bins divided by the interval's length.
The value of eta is -40.3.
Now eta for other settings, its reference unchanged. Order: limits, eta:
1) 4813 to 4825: -49.3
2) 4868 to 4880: -54.4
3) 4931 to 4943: -47.8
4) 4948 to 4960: -36.0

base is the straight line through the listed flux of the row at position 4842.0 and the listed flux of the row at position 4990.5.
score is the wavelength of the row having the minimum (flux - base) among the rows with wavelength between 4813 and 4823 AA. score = 4813.5 AA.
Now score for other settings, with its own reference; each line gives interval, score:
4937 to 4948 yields 4942.5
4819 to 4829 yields 4827.0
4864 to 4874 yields 4872.0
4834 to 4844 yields 4837.5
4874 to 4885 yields 4875.0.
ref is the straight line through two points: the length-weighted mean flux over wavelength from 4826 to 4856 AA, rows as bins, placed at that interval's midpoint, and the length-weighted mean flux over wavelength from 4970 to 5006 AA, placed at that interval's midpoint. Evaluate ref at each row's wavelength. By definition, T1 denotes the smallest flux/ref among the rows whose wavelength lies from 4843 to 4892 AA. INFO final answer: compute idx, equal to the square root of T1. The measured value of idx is 0.84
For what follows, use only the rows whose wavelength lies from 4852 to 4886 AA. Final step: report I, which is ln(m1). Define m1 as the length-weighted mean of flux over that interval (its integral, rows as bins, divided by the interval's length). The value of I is 3.52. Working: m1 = 34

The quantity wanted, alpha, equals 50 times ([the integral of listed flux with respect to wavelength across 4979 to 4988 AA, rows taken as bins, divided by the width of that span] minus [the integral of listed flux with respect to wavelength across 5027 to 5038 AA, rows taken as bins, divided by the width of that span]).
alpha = -122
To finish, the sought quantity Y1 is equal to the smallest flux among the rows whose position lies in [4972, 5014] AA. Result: 29.5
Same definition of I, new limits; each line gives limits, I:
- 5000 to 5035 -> 3.90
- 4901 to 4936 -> 3.44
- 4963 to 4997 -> 3.49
